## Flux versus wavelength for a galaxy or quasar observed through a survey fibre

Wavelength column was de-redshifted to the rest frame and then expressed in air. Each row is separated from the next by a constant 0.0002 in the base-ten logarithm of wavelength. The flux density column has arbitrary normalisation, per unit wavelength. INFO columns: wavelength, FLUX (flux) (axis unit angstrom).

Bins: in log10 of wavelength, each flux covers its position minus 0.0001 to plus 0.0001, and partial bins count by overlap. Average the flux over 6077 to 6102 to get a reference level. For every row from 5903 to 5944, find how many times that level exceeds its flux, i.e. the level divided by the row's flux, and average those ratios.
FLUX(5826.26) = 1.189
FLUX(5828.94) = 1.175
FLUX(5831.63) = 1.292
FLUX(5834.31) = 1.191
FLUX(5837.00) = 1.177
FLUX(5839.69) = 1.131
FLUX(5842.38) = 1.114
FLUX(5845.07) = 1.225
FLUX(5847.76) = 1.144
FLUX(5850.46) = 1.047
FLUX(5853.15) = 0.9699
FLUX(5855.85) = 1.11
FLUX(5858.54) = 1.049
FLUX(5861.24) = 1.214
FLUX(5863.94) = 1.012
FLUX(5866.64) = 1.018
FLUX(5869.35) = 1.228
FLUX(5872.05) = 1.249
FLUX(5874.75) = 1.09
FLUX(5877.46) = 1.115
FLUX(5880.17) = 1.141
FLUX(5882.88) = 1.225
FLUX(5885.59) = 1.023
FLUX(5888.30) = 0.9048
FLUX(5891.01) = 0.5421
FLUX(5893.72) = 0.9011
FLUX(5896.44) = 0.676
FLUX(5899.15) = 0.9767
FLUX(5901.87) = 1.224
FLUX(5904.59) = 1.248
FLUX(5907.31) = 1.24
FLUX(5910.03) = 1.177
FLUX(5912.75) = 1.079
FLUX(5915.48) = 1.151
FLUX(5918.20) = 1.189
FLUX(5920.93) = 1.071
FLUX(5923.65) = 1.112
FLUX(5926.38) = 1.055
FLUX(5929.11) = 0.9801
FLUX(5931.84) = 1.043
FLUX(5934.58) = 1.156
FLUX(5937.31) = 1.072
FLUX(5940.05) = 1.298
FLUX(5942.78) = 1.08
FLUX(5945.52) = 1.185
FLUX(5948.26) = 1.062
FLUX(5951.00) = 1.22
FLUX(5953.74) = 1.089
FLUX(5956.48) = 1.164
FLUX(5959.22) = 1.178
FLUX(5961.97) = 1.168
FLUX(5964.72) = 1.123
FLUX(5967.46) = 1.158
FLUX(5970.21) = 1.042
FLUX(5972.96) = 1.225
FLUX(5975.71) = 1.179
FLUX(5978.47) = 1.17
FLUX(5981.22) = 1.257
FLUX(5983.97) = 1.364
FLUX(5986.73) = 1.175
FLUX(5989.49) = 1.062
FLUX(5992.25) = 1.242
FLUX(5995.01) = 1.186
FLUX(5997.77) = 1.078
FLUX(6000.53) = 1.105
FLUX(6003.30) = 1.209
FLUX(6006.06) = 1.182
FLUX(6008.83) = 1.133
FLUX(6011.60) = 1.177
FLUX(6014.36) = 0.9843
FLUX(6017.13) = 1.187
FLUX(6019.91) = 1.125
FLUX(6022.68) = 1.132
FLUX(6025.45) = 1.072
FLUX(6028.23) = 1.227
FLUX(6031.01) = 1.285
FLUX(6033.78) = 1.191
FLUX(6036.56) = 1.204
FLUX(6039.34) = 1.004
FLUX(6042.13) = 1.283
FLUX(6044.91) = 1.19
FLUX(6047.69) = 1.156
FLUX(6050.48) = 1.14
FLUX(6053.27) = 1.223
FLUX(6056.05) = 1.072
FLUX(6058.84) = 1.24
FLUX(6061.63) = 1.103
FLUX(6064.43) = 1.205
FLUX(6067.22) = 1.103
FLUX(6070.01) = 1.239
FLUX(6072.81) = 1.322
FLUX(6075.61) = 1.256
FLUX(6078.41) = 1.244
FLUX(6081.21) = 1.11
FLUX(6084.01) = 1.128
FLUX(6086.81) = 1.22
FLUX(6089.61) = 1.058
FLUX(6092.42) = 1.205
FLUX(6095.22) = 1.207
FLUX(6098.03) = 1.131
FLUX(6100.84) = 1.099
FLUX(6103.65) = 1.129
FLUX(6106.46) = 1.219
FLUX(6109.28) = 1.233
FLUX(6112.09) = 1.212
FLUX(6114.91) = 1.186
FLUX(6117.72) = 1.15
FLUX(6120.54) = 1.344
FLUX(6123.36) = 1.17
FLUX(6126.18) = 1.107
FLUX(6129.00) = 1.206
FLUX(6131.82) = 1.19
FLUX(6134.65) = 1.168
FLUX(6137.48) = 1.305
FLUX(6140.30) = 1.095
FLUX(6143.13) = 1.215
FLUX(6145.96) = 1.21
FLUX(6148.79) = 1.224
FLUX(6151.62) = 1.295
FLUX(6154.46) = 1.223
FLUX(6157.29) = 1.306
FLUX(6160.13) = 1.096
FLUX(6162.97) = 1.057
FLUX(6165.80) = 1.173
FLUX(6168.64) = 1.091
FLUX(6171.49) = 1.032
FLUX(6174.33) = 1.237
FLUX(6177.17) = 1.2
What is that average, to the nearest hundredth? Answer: 1.03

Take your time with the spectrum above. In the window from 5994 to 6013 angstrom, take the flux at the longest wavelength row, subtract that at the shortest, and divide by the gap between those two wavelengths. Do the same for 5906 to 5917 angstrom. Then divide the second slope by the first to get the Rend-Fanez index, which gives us 20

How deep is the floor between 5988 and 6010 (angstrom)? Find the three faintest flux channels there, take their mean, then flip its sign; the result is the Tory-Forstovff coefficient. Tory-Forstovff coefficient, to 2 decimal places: -1.08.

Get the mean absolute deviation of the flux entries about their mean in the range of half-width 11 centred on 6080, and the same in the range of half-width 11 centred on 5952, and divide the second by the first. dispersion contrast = 0.67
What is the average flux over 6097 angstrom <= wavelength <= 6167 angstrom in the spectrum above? 1.190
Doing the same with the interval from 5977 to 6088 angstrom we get 1.175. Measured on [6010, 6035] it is 1.153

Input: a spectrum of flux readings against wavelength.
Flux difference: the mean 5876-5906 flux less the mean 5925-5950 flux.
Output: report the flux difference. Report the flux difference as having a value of -0.106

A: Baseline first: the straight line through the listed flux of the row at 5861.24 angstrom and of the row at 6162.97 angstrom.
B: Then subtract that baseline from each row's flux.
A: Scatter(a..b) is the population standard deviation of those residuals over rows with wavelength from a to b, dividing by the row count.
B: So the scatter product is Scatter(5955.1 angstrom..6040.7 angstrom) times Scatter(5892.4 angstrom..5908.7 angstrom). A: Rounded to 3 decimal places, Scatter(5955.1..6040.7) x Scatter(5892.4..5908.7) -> 0.017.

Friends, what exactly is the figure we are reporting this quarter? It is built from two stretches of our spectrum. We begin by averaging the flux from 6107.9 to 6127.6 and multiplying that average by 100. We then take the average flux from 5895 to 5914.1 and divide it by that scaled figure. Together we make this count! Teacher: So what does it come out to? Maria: 0.0091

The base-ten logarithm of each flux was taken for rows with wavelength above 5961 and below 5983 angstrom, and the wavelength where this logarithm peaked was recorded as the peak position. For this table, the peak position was 5981.22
